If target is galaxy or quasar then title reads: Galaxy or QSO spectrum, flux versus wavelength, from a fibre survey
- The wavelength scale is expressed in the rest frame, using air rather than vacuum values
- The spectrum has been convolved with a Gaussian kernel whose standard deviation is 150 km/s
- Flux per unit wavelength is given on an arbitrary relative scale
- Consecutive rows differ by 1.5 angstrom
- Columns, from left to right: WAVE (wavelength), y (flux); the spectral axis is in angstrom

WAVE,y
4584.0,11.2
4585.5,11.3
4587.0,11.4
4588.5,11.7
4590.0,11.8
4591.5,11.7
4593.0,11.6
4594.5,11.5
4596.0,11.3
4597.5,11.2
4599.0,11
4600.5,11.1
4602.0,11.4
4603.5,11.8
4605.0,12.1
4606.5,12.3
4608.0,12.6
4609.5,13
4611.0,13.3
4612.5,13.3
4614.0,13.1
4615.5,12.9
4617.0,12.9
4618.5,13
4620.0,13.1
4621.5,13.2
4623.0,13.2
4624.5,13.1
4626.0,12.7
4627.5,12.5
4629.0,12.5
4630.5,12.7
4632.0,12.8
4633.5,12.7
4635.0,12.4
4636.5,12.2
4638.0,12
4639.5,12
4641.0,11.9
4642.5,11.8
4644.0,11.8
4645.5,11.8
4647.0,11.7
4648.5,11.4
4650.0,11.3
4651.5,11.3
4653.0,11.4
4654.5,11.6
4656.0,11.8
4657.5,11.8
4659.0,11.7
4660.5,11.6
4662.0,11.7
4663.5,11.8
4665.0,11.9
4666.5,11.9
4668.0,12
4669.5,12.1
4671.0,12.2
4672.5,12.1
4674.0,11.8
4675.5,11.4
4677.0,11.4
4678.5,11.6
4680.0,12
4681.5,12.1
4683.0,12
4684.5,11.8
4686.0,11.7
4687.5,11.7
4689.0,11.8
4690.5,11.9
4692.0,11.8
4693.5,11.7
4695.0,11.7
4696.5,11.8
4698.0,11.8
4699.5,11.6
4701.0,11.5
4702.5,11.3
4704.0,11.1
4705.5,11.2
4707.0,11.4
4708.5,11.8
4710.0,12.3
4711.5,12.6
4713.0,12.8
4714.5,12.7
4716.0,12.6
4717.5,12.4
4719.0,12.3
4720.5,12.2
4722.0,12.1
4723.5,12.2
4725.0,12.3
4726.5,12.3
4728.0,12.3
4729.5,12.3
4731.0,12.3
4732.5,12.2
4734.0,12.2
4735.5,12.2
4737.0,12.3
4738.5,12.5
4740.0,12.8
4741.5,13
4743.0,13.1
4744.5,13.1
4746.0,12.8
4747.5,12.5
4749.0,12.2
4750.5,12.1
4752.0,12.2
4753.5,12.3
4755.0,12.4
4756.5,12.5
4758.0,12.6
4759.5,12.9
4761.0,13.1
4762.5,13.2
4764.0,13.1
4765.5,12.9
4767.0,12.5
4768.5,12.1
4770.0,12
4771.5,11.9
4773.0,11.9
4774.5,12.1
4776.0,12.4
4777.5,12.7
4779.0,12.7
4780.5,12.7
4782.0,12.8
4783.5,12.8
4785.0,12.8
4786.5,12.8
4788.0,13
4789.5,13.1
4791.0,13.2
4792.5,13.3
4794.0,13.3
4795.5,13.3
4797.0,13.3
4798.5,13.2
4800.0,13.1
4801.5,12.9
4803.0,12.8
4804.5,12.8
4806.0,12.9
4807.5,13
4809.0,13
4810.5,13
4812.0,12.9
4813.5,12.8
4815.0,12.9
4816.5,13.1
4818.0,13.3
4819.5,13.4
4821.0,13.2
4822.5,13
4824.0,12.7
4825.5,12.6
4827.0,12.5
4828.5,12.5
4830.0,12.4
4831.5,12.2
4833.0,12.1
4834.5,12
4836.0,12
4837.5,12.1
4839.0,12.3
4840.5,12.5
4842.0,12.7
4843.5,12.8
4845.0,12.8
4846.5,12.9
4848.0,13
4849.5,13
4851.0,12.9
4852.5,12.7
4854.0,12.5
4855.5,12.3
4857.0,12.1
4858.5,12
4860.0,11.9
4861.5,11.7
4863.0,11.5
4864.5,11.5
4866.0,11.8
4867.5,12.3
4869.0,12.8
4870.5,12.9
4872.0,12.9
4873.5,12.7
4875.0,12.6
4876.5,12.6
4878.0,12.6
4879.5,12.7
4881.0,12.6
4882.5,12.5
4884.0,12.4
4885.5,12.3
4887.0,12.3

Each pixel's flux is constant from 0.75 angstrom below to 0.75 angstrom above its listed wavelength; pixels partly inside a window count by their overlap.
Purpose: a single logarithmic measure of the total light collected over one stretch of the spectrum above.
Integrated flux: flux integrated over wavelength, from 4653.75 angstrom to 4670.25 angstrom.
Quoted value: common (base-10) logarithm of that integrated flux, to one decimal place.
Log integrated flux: 2.3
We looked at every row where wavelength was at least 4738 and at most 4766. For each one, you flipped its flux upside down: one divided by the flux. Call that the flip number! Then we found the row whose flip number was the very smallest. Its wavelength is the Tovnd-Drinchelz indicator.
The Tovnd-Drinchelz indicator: 4762.5 angstrom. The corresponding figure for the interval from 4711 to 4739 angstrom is 4713.0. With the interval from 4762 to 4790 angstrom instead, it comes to 4762.5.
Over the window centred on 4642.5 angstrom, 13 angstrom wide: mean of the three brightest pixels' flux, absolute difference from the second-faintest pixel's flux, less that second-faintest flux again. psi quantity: -11.3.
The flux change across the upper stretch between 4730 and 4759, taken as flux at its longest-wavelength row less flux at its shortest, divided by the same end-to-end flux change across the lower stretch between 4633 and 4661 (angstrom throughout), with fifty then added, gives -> 49.7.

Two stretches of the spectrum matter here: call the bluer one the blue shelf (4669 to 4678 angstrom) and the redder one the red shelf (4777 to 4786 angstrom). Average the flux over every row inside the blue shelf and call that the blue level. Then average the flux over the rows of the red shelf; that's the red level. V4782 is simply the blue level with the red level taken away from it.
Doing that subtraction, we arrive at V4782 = -0.9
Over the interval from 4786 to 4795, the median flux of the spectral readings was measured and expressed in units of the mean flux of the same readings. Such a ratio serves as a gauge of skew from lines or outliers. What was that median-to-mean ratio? 1.00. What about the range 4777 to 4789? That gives 1.00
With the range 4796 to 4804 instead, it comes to 1.00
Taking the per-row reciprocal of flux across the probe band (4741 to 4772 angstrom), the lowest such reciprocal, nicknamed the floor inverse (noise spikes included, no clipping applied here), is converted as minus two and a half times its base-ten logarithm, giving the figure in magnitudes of 2.80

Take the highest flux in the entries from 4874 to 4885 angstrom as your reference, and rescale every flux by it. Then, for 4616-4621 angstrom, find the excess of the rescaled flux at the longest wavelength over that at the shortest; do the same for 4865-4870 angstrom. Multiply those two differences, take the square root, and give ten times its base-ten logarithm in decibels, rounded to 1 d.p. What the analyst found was -14.5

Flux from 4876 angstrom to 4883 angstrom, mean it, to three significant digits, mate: 12.6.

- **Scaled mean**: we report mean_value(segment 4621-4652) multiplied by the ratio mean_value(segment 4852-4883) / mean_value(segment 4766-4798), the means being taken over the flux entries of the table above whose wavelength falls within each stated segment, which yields 11.9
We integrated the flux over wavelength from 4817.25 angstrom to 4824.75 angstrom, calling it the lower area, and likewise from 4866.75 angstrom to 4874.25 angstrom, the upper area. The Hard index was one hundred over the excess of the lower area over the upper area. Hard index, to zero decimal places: 33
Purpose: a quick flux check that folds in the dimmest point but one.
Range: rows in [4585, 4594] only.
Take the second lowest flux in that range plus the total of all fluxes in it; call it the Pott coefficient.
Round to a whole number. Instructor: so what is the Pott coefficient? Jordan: 81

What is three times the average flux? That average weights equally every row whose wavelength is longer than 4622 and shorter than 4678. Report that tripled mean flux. 36.0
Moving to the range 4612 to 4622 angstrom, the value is 39.2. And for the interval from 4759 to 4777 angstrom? 37.5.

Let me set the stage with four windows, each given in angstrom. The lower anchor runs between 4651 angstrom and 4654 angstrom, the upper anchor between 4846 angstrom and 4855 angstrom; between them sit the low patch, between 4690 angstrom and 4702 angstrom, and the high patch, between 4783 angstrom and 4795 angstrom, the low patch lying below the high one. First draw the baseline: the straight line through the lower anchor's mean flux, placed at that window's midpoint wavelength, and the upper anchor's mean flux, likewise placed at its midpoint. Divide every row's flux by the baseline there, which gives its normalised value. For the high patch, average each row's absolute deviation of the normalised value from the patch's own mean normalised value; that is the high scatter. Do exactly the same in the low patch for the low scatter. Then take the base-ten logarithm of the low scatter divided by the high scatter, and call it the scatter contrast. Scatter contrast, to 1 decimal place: -0.1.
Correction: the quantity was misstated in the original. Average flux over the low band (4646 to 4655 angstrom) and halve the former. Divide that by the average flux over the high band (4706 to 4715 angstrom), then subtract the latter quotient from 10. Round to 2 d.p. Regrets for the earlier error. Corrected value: 9.53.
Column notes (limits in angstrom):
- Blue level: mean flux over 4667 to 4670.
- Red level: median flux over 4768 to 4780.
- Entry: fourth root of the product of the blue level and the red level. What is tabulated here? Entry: 3.47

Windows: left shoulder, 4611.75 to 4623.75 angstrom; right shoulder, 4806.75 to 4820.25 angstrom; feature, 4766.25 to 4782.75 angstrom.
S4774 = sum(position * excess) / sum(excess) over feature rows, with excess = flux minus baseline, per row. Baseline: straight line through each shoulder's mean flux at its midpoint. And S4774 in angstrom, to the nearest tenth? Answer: 4772.9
